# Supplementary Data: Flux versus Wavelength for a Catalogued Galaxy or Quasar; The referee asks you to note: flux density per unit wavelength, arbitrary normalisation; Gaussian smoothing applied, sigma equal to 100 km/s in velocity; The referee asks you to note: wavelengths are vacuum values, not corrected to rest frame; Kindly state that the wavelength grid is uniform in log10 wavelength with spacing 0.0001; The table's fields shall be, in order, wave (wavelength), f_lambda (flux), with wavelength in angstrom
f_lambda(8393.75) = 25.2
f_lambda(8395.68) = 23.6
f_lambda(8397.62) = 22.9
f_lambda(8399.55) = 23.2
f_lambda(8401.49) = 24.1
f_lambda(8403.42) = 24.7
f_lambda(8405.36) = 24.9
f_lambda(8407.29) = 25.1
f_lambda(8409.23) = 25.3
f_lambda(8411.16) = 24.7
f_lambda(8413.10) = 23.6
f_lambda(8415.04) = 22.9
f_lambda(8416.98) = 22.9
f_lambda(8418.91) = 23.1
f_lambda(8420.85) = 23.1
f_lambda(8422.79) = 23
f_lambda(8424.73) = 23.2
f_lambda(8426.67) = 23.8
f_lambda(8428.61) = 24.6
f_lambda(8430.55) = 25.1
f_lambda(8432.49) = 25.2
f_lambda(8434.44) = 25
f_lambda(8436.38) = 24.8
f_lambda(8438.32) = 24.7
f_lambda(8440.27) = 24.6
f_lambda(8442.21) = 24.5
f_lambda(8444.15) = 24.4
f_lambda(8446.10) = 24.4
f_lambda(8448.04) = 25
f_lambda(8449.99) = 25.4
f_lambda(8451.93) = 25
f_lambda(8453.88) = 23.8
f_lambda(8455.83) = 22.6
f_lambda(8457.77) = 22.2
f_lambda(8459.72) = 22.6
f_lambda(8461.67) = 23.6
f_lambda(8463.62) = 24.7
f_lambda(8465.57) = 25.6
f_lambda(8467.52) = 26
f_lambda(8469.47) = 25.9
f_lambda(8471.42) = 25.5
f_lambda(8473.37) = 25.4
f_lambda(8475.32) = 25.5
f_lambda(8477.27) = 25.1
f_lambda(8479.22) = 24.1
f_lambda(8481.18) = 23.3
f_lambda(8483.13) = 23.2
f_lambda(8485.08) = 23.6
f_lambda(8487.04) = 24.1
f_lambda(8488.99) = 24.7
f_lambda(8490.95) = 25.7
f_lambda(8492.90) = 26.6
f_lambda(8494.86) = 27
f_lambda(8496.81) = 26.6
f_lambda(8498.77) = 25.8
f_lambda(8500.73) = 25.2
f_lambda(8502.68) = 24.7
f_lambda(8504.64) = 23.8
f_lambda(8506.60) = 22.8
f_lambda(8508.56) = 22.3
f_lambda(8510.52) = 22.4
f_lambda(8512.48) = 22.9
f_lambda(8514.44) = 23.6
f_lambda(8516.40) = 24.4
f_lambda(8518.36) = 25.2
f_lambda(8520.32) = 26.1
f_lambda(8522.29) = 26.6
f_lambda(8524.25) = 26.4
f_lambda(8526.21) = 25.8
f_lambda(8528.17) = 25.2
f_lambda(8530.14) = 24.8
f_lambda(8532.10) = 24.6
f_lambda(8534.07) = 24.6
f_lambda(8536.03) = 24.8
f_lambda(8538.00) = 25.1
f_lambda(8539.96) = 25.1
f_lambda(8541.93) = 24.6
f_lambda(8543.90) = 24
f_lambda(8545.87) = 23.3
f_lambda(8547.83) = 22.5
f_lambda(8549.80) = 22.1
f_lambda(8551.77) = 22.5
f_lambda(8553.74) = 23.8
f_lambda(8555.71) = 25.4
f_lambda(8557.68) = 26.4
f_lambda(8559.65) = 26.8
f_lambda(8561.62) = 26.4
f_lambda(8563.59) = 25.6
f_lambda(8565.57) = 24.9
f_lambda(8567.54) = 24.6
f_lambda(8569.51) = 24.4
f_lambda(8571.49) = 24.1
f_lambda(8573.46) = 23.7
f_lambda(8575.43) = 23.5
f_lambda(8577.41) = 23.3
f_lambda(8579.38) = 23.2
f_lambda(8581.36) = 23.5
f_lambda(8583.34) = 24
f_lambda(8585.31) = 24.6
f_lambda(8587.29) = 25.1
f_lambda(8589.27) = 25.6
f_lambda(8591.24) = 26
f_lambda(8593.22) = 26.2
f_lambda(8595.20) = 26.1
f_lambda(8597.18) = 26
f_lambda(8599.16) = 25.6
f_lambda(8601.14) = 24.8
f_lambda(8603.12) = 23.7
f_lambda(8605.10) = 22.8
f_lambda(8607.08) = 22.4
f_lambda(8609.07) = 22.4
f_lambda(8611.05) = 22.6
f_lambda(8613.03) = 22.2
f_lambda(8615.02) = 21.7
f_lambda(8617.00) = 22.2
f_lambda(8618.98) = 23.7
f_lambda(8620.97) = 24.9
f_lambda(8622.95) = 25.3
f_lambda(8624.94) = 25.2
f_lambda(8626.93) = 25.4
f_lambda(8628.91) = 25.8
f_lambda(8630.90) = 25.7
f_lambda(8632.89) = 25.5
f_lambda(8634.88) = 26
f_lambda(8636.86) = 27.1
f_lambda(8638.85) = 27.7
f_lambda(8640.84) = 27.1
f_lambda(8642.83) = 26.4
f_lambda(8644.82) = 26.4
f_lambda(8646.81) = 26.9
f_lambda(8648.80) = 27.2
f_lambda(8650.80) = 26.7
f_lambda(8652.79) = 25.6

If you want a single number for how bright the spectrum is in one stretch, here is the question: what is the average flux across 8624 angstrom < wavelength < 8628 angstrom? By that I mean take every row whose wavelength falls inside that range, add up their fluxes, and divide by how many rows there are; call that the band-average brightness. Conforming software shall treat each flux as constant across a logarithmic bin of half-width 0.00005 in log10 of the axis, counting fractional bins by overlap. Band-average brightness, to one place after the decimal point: 25.3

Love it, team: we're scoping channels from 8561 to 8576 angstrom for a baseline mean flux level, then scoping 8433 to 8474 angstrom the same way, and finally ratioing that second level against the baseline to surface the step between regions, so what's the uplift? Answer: 1.00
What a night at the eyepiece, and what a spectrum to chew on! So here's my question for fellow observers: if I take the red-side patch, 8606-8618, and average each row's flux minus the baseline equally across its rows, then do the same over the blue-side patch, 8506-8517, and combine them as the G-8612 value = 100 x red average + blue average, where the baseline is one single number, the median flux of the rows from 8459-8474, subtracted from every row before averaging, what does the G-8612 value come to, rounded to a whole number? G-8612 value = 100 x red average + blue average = -322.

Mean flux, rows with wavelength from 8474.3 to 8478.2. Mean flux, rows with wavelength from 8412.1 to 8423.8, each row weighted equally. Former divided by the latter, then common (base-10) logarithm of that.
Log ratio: 0.040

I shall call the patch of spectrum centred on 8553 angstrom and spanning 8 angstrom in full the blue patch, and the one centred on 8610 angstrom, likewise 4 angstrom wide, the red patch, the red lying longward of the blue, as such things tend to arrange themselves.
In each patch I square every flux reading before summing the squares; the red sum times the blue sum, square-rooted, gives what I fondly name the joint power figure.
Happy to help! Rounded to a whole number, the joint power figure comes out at 1495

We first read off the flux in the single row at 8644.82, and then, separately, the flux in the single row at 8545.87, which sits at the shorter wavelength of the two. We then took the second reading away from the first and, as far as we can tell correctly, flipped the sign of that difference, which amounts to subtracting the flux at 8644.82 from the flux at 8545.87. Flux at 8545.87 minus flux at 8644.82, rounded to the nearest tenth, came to -3.1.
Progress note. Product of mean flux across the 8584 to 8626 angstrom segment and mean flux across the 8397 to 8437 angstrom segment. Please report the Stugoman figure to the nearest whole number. 583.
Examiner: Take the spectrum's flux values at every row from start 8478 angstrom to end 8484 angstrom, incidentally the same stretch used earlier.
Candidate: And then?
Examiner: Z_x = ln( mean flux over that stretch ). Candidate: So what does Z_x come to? 3.16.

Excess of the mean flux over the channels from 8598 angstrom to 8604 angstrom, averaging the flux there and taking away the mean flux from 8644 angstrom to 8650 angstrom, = -2.1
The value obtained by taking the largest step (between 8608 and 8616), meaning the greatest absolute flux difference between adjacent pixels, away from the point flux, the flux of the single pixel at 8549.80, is 21.6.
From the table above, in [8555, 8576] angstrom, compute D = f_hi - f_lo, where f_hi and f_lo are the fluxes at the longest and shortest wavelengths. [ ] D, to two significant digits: -1.9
